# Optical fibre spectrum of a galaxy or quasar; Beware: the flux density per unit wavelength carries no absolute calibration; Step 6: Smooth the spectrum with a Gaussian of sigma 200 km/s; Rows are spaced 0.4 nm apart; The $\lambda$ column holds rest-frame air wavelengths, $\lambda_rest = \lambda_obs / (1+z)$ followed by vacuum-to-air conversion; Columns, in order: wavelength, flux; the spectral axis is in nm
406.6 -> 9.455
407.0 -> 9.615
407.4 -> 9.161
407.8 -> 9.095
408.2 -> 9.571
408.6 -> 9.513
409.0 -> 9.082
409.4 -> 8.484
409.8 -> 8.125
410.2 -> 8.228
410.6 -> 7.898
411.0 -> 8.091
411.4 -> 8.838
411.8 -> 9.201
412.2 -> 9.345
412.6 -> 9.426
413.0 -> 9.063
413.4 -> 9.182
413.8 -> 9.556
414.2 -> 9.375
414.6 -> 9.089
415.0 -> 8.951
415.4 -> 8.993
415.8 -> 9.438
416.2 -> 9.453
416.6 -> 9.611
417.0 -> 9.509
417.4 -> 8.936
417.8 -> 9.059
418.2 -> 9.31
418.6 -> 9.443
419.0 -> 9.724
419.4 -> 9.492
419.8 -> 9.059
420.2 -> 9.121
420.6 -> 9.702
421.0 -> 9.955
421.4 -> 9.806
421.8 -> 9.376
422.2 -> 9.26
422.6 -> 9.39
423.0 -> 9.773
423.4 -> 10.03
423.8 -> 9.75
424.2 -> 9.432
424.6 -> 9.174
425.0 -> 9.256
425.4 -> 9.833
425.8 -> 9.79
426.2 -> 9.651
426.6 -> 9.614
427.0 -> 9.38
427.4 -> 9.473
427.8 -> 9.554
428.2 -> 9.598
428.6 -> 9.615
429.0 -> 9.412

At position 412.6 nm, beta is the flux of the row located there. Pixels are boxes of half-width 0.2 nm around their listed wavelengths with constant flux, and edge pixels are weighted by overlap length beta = 9.426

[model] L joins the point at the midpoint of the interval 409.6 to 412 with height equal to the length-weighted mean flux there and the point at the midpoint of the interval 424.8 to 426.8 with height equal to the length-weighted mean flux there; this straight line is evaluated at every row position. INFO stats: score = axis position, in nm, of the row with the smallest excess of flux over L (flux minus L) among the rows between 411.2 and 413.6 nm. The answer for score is 411.4 nm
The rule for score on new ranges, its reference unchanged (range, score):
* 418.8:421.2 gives 419.8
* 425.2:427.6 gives 427.0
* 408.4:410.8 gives 410.6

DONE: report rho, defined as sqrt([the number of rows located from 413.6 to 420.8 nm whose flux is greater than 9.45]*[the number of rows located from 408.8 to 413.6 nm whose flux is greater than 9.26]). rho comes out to 4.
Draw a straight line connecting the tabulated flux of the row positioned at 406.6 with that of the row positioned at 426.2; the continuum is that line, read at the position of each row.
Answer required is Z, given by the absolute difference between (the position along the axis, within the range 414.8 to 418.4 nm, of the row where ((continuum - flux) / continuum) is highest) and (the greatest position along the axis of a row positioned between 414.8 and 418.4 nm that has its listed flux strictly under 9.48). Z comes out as 0.80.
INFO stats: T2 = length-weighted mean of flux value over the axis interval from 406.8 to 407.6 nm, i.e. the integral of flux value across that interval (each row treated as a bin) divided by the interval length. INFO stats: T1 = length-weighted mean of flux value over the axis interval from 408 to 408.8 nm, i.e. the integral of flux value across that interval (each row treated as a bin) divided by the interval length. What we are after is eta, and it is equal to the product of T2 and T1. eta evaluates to 89.6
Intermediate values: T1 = 9.54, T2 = 9.39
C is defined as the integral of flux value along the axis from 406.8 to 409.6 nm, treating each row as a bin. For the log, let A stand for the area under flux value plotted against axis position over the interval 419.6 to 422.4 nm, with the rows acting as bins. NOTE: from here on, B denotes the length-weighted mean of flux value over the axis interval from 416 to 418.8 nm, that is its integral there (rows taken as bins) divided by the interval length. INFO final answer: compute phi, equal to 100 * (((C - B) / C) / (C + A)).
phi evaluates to 1.22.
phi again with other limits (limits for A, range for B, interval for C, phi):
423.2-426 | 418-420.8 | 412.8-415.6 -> 1.21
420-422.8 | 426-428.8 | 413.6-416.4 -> 1.20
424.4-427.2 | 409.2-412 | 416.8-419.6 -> 1.28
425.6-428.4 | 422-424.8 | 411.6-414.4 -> 1.20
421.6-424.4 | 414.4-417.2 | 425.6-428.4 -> 1.22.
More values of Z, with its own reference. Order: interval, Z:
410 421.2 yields 9.60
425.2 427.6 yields 0.40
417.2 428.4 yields 10.00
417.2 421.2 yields 2.80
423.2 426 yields 0.40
